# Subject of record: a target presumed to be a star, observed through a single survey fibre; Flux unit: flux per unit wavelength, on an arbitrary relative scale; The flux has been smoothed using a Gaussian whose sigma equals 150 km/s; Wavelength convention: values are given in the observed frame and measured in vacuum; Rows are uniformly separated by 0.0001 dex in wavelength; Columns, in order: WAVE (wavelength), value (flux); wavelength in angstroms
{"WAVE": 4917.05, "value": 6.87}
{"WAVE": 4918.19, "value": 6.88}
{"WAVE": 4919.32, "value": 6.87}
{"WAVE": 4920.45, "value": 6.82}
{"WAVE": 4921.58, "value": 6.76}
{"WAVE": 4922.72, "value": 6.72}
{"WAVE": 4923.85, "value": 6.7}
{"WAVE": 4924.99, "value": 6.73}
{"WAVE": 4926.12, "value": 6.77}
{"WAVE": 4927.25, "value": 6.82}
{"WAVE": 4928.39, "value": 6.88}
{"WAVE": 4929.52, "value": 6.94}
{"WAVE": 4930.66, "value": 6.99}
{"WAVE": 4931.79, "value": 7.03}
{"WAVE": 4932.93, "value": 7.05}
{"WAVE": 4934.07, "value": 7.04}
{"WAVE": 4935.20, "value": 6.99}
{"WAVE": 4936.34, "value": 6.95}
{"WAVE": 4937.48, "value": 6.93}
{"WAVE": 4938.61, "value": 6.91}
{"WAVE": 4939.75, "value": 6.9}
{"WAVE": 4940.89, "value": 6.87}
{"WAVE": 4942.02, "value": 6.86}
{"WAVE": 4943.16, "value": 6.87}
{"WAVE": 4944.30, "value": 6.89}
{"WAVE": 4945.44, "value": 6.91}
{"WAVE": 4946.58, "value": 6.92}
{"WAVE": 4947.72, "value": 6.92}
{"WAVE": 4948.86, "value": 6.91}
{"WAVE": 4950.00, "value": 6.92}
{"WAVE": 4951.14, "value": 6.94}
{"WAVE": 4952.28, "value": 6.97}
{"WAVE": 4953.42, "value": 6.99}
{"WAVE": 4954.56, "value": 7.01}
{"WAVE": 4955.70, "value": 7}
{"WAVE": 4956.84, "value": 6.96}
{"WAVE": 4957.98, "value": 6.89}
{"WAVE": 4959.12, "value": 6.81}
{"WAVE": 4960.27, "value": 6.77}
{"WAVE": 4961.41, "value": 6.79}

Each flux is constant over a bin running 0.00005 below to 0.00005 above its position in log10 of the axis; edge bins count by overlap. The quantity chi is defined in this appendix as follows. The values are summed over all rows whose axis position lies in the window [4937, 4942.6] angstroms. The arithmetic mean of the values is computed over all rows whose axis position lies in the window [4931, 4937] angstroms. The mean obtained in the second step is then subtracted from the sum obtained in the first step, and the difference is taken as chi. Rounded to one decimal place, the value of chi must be 27.5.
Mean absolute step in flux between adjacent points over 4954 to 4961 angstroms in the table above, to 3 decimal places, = 0.048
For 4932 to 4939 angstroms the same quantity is 0.028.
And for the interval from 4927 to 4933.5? 0.046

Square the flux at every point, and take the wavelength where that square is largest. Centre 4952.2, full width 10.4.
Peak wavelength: 4954.56 angstroms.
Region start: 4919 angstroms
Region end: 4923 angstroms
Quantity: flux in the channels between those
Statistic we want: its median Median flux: 6.79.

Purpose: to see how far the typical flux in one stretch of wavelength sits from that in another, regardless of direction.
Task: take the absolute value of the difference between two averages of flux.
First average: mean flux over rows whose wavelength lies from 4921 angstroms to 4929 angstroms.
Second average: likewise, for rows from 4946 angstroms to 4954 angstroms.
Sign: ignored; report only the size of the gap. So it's 0.17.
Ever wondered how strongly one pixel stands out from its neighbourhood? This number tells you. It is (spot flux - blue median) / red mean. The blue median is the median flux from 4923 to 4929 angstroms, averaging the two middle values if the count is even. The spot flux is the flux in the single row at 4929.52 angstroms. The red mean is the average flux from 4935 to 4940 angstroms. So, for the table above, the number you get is 0.025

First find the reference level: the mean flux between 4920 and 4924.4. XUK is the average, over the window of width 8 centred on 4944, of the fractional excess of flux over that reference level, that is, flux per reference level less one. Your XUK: 0.021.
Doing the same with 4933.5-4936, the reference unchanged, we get 0.039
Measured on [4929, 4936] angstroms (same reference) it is 0.038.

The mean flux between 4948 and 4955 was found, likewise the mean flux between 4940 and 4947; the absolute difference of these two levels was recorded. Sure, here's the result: 0.07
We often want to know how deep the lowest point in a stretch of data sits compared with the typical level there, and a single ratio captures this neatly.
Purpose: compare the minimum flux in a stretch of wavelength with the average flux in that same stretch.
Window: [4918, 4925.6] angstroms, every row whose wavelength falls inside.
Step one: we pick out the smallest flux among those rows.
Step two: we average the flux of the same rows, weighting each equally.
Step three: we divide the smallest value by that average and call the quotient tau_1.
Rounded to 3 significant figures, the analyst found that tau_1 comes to 0.988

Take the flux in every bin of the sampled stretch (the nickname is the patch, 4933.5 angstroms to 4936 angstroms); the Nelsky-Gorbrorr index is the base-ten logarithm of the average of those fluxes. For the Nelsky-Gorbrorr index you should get 0.846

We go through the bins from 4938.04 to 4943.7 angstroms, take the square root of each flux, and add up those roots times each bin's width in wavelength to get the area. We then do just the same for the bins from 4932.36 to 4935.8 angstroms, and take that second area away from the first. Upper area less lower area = 6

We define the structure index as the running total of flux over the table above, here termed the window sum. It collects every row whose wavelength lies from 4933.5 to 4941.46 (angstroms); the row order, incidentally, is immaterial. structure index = 49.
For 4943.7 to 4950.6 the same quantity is 41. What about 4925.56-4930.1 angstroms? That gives 27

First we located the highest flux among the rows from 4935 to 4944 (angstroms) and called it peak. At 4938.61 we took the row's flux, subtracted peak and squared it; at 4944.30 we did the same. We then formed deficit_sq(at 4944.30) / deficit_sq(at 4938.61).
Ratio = 1.6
